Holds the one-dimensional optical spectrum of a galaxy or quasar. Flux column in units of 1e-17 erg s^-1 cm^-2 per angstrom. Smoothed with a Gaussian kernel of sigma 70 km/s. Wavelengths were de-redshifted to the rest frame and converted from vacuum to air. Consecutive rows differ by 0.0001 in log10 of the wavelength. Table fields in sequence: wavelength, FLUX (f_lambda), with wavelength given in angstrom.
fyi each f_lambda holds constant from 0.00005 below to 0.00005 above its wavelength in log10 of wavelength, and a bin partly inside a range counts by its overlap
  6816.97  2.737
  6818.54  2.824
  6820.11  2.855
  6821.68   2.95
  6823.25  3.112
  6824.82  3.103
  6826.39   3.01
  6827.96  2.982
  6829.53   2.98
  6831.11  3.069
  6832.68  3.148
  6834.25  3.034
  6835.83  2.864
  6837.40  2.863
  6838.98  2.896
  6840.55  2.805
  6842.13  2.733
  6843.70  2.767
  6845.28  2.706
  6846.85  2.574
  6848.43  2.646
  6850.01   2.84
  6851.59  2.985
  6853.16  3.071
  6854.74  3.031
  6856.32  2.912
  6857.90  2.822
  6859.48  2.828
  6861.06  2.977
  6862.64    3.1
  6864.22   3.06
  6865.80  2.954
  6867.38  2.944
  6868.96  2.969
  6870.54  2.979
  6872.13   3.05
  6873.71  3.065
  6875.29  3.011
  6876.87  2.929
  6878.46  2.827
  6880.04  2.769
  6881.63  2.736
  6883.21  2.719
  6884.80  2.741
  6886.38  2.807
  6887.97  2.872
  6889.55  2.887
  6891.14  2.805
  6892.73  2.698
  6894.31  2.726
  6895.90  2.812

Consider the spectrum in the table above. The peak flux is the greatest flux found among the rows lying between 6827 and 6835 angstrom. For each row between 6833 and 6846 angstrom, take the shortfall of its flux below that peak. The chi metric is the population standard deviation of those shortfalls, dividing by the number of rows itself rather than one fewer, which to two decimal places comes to 0.10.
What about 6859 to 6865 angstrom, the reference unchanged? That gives 0.10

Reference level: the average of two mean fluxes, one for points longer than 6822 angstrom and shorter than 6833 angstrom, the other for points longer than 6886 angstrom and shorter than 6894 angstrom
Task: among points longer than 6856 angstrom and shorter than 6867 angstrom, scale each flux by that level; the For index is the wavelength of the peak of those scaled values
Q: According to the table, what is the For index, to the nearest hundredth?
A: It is 6862.64 angstrom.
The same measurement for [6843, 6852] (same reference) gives 6851.59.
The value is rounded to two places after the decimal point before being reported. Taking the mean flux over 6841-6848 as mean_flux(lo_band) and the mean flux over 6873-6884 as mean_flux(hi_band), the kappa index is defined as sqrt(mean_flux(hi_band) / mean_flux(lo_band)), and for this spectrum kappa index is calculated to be 1.03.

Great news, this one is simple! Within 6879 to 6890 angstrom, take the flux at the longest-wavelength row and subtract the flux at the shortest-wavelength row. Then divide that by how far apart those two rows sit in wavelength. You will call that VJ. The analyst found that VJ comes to 0.012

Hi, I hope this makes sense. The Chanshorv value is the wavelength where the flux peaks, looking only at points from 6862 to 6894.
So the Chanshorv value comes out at 6862.64 angstrom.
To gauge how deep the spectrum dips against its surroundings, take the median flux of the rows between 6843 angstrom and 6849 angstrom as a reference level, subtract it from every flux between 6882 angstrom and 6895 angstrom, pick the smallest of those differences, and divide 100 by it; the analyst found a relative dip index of 4545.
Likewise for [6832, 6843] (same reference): 1754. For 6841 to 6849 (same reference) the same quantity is -980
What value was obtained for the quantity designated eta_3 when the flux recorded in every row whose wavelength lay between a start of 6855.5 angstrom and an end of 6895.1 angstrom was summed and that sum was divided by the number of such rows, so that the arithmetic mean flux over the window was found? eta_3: 2.89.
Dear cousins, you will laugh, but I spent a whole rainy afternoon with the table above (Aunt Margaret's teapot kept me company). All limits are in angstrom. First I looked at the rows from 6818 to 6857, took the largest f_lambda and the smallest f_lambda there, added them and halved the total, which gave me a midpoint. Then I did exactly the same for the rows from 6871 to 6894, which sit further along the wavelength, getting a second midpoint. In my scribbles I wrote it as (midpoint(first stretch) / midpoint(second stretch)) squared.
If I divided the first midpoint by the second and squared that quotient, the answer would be 0.99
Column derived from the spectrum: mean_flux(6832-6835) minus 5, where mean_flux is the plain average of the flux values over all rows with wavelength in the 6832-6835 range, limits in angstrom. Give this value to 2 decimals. -1.91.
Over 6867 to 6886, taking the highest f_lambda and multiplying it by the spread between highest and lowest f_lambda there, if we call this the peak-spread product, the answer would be 1.06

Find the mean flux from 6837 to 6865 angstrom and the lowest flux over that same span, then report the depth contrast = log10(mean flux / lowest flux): 0.047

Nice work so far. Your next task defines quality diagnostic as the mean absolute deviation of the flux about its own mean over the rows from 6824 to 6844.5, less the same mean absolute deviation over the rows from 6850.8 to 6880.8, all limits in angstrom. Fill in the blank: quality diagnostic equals 0.04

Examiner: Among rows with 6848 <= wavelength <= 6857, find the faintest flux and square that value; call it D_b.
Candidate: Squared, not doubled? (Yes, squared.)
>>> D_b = 7.0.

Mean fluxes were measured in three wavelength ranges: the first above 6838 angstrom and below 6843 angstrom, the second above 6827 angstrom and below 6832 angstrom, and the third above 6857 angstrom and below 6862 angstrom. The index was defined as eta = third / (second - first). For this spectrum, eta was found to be 14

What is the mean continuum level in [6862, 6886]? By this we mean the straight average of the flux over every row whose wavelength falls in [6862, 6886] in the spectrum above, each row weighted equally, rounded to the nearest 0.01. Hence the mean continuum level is 2.92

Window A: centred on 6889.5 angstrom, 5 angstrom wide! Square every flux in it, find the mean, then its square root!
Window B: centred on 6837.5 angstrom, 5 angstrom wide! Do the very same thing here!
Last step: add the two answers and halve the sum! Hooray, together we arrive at 2.86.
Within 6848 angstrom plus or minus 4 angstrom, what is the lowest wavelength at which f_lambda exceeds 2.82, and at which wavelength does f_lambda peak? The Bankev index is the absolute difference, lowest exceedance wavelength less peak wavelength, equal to 1.6 angstrom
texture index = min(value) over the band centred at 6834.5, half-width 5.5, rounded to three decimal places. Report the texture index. 2.863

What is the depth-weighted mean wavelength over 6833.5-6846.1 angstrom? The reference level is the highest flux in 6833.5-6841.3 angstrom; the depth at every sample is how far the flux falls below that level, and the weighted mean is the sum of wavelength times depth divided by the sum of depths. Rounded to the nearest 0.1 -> 6841.4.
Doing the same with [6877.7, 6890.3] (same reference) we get 6883.5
